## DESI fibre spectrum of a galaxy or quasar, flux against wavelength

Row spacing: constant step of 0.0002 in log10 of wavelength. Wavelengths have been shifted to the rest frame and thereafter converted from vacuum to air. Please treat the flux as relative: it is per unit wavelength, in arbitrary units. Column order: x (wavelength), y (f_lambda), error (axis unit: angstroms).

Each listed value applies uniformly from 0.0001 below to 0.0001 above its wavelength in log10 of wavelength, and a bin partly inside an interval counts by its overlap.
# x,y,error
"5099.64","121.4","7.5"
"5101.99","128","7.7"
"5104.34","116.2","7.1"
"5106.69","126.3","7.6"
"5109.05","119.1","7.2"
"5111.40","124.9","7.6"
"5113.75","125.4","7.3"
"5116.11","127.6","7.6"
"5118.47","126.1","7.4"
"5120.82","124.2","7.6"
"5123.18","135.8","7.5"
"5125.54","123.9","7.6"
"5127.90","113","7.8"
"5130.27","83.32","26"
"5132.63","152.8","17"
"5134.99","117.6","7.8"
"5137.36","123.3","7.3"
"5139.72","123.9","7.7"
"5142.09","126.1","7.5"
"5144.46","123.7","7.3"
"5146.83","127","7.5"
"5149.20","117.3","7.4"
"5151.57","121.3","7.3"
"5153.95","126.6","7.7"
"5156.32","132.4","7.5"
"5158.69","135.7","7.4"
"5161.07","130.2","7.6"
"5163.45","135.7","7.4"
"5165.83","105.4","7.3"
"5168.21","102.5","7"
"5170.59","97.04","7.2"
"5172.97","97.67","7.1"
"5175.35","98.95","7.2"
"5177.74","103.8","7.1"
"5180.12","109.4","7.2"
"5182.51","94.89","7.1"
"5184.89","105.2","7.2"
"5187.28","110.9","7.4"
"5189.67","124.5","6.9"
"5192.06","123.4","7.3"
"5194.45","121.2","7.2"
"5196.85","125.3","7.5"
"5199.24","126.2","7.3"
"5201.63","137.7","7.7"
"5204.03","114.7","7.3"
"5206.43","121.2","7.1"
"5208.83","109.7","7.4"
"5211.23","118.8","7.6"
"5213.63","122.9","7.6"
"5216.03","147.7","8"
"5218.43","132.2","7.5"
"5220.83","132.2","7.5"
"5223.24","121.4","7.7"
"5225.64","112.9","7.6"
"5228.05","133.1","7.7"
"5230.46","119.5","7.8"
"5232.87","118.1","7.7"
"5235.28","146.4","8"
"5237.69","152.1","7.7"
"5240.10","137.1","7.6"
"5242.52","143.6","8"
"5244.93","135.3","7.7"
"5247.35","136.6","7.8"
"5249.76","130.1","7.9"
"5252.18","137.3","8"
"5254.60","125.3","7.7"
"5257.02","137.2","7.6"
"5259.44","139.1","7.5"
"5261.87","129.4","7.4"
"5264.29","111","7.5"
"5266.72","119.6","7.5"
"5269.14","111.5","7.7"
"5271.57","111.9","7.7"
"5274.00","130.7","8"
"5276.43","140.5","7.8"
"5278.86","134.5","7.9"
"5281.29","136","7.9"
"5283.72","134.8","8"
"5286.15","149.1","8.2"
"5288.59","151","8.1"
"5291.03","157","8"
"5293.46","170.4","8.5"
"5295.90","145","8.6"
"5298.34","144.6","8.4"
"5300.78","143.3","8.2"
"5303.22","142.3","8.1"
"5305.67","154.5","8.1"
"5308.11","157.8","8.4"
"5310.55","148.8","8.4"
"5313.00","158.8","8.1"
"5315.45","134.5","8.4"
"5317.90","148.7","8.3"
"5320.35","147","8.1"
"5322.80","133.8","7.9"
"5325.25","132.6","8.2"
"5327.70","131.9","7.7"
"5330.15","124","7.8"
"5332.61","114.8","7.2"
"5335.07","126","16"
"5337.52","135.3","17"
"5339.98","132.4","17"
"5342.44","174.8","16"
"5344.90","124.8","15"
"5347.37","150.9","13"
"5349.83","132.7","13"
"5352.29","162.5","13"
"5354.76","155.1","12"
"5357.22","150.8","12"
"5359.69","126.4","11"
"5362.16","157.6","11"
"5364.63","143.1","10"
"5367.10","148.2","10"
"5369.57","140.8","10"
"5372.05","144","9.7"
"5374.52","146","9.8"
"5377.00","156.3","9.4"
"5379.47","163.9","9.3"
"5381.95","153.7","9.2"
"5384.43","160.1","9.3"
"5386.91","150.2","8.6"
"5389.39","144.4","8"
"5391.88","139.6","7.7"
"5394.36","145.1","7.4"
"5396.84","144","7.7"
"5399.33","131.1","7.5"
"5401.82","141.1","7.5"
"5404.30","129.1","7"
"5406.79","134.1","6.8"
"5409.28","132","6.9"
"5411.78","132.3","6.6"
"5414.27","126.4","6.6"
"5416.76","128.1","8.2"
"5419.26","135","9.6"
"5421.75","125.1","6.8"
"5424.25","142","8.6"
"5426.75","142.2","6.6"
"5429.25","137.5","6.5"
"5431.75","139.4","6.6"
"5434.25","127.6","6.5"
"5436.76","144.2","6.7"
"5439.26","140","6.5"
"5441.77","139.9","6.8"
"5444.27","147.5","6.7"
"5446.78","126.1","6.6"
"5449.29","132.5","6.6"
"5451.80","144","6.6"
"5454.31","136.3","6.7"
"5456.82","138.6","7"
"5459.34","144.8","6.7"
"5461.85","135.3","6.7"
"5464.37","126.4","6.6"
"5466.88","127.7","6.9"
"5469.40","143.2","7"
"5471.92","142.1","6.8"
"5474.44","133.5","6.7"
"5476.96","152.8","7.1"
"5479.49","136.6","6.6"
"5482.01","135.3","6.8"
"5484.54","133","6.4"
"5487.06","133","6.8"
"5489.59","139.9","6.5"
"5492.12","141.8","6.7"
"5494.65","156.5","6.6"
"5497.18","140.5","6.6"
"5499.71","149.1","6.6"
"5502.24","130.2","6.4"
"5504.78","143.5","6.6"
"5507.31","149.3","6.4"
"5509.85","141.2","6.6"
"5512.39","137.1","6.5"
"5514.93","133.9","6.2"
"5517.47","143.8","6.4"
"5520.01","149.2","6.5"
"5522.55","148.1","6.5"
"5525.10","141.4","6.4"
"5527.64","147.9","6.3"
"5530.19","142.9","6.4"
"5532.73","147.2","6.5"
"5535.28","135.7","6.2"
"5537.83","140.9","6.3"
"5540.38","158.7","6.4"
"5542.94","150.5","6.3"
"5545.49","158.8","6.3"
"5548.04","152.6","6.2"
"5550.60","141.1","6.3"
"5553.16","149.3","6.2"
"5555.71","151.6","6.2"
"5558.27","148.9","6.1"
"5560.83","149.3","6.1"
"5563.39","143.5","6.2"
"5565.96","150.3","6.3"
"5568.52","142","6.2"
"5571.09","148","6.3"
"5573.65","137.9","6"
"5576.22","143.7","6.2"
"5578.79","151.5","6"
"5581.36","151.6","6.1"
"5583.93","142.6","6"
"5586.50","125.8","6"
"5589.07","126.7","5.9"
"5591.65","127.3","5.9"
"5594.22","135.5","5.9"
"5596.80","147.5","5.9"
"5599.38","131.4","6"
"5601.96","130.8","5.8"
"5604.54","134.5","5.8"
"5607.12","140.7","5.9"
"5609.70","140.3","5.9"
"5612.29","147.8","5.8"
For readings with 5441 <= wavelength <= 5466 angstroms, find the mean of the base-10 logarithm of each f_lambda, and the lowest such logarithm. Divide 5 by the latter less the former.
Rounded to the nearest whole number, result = -139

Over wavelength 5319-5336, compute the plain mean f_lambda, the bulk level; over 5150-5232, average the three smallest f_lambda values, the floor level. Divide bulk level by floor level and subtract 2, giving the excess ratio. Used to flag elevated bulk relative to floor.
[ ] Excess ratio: -0.65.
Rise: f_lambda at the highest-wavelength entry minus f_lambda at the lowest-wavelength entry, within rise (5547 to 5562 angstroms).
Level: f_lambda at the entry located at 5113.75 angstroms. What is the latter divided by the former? -38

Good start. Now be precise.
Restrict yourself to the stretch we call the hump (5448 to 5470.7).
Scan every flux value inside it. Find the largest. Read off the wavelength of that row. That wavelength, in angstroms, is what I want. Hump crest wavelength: 5459.34 angstroms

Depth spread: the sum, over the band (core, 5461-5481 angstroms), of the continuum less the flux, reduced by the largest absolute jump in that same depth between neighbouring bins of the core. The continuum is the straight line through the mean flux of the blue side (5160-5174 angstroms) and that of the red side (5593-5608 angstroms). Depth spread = -84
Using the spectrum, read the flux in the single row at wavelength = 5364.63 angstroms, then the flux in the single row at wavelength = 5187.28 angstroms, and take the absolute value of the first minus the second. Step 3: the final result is 32.2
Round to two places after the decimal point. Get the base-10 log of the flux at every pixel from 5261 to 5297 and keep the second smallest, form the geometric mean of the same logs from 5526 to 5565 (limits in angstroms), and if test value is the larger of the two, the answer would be 2.17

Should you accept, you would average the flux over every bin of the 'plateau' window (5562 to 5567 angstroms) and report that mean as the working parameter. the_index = 147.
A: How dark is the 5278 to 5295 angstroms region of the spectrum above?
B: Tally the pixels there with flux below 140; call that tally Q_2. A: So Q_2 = 3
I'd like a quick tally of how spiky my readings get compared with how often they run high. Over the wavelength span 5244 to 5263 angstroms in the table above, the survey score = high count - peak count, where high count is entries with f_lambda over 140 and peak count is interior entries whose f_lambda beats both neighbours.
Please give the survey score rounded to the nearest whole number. -3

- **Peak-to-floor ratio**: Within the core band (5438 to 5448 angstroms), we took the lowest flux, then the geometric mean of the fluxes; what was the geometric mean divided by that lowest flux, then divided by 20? 0.055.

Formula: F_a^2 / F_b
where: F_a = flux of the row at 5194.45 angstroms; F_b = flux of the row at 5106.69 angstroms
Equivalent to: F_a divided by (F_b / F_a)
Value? 116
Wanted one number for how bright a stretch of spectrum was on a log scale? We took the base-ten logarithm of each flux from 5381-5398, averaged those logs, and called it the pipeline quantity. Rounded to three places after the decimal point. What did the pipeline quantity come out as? 2.170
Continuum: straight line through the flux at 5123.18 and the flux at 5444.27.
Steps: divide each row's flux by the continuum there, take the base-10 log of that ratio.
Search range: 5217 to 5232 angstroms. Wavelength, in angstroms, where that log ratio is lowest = 5225.64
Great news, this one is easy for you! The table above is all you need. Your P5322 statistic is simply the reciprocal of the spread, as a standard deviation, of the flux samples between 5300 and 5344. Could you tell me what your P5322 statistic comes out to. 0.07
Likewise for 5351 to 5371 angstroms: 0.09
